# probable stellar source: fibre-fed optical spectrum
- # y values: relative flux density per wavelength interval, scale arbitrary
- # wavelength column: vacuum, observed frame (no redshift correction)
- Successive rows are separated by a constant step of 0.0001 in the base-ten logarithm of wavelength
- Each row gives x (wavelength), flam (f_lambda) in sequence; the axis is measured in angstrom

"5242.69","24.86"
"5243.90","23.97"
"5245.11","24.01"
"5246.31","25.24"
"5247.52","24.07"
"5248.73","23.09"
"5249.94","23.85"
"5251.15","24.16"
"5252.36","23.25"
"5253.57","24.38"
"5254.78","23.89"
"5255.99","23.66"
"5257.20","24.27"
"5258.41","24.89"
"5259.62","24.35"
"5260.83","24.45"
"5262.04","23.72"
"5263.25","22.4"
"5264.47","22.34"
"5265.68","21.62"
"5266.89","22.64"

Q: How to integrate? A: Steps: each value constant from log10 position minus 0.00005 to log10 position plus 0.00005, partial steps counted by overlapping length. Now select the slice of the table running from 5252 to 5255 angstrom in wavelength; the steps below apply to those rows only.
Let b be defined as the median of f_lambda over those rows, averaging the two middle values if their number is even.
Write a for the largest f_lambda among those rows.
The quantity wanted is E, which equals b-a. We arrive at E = -0.49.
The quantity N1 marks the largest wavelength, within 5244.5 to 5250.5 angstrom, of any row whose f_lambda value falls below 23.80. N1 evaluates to 5248.73 angstrom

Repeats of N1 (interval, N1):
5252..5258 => 5255.99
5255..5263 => 5262.04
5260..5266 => 5265.68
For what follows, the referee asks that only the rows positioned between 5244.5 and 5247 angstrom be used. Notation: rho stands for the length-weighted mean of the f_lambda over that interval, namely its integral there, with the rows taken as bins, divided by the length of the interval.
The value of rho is 24.6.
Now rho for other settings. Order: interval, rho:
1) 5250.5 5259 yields 24.1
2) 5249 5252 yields 23.8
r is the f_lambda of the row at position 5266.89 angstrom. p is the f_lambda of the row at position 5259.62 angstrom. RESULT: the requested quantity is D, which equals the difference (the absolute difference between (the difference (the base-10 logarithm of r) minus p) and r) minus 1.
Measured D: 44.6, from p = 24.35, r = 22.64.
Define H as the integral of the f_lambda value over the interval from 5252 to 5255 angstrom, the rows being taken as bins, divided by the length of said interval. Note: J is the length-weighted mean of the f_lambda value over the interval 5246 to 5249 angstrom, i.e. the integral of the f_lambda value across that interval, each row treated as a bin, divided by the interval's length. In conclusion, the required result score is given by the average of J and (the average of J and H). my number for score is 24.1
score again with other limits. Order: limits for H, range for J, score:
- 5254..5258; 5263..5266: 22.6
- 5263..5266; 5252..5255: 23.4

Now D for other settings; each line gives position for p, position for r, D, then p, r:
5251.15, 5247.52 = 45.8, 24.16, 24.07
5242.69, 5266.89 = 45.1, 24.86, 22.64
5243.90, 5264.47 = 44.0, 23.97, 22.34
